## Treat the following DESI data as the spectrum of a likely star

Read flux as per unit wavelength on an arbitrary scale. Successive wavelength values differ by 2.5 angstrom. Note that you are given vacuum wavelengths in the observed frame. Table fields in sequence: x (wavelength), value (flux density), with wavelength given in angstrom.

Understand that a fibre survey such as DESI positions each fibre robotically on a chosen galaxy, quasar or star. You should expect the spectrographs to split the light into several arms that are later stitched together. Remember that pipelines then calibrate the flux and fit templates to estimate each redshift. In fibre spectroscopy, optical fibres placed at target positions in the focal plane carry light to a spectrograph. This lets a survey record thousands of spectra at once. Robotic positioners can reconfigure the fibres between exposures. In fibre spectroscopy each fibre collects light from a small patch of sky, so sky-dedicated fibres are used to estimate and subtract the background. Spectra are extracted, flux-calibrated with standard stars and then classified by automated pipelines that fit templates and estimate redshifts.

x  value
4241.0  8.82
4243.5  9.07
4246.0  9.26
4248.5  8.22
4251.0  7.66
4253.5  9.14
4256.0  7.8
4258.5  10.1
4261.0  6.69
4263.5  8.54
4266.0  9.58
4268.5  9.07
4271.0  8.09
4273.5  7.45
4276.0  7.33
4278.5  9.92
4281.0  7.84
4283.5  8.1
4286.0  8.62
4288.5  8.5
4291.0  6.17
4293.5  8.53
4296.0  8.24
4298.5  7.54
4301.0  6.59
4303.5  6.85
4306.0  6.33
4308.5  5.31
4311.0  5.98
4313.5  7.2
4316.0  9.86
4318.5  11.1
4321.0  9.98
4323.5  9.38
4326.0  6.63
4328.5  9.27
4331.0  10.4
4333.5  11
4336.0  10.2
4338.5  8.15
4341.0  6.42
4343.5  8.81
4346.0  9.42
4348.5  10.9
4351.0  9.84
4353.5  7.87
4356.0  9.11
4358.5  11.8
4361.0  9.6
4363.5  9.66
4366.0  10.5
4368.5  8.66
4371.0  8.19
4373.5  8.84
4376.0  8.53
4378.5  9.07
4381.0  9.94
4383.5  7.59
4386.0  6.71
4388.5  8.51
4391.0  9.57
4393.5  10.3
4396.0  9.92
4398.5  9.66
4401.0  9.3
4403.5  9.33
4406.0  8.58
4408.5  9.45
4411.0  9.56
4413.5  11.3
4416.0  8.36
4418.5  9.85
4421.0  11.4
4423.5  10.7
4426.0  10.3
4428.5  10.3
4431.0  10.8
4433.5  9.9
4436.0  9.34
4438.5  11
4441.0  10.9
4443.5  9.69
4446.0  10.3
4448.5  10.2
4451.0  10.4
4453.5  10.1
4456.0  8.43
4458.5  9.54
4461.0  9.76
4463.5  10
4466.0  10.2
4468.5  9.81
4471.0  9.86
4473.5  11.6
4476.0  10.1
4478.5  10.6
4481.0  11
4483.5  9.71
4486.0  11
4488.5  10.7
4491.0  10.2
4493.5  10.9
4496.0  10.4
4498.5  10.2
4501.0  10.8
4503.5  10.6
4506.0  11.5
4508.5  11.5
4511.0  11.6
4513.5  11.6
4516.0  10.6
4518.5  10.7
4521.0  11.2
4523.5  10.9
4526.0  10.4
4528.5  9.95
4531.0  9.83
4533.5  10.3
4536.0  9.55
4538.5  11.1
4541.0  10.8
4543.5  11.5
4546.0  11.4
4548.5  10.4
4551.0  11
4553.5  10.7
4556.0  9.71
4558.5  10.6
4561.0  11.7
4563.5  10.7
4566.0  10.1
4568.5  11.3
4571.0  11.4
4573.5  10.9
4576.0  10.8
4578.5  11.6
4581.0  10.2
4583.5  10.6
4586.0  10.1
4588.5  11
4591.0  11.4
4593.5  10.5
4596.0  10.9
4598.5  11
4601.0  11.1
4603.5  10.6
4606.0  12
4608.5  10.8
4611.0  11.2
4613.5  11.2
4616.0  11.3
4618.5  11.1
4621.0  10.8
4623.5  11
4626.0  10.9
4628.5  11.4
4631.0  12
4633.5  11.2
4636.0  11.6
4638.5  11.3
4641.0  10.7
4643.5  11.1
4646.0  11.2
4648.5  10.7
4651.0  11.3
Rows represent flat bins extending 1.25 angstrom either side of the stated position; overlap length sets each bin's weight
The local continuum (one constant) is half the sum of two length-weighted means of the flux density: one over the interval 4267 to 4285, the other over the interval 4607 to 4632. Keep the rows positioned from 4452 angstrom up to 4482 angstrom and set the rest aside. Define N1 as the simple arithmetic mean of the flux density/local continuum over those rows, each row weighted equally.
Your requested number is 1.04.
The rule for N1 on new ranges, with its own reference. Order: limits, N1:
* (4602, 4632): 1.15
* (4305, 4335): 0.88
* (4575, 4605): 1.11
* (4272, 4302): 0.81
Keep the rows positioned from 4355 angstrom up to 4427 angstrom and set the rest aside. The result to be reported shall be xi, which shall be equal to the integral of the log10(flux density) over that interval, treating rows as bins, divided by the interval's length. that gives 0.973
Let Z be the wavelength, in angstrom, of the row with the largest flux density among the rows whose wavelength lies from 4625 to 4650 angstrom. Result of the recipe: 4631.0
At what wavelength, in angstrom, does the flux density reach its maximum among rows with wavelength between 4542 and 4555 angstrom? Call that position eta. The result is 4543.5 angstrom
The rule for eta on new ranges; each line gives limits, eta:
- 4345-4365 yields 4358.5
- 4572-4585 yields 4578.5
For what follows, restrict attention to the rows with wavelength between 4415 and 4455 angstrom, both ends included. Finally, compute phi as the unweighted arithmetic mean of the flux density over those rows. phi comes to 10.2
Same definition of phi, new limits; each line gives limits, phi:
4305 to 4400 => 9.0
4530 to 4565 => 10.7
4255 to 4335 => 8.2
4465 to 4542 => 10.6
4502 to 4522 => 11.2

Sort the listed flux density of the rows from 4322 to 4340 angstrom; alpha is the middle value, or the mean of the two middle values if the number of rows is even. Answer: 9.4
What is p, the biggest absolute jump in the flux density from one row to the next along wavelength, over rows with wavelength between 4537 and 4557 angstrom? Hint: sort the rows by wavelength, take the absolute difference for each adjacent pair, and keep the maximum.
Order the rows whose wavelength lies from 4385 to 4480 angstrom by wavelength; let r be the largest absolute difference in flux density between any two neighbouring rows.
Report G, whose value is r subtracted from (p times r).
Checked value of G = 0.0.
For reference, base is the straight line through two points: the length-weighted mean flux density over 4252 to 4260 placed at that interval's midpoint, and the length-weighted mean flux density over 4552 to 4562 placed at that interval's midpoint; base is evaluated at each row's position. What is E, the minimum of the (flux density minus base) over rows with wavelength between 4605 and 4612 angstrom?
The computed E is -0.2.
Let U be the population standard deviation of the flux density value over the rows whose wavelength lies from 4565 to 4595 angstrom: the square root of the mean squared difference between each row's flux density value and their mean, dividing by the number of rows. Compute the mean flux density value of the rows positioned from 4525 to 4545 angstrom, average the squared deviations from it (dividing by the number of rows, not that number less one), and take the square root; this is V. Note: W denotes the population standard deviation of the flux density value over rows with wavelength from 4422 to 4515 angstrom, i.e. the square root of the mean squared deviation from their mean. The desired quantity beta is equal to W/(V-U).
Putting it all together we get 6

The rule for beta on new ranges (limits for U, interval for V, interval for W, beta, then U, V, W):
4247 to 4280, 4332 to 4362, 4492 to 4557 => 1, 1.02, 1.4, 0.59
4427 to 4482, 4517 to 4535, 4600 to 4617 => -2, 0.66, 0.5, 0.41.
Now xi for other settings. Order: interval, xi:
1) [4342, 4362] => 0.980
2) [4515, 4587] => 1.028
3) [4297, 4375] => 0.933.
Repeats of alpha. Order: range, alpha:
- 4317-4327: 9.7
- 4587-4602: 11.0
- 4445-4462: 10.1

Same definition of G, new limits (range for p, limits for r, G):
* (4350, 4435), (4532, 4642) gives 3.0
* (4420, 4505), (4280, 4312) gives 1.7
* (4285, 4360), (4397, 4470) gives 5.1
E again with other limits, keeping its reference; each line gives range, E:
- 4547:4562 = -0.9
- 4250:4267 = -2.2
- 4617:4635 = -0.2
